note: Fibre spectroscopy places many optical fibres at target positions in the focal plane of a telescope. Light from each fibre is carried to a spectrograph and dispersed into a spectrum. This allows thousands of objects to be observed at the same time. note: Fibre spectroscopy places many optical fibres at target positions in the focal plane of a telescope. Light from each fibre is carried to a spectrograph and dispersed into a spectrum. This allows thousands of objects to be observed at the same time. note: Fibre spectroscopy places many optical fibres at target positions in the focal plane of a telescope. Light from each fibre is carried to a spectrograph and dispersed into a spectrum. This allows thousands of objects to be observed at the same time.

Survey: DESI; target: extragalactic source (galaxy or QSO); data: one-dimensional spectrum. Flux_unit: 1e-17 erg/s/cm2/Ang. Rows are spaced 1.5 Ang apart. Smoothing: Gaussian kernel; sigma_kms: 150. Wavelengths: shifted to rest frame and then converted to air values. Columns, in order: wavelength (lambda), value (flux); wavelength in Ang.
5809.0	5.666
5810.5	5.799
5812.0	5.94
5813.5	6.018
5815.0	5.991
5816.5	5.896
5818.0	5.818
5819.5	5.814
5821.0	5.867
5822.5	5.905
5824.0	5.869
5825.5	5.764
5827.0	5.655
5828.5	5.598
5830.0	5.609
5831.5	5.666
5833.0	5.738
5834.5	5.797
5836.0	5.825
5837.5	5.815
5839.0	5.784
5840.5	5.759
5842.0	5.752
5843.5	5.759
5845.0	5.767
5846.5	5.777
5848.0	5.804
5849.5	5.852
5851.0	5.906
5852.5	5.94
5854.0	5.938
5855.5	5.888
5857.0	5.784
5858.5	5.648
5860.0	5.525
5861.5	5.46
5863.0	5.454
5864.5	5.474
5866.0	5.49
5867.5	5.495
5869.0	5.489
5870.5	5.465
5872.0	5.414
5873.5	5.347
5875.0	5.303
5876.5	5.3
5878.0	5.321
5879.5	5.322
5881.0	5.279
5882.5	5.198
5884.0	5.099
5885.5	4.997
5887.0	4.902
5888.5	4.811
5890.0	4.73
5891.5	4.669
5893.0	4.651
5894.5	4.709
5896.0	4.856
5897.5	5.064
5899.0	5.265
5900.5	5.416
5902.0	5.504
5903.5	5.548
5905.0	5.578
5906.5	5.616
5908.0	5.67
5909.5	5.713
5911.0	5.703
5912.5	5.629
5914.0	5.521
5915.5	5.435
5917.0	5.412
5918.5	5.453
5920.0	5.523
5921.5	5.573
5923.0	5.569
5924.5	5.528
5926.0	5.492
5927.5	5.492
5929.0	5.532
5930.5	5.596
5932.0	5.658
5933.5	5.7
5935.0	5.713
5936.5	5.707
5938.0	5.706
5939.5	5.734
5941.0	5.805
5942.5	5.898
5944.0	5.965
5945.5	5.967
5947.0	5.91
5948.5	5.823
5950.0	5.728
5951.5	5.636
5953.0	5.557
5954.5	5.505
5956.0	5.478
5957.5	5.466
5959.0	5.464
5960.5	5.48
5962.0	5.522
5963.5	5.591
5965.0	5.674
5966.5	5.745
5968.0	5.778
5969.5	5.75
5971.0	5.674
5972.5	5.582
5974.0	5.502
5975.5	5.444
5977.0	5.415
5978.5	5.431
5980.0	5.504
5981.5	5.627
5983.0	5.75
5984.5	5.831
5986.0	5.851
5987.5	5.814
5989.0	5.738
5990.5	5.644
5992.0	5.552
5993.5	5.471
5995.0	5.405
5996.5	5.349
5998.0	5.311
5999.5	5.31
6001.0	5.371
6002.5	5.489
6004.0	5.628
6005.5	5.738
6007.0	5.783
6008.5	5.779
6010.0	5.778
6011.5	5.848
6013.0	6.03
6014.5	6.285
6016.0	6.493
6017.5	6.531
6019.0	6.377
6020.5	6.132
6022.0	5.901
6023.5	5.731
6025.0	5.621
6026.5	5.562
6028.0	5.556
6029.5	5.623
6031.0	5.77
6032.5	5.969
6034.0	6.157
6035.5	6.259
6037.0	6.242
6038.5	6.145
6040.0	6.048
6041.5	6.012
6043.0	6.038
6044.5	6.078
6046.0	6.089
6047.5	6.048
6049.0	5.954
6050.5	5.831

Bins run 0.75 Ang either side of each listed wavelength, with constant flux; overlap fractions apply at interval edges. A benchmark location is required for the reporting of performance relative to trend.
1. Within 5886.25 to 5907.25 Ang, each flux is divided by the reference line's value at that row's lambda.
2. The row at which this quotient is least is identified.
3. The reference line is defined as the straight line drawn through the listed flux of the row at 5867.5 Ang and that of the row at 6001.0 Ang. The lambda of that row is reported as 5893.0 Ang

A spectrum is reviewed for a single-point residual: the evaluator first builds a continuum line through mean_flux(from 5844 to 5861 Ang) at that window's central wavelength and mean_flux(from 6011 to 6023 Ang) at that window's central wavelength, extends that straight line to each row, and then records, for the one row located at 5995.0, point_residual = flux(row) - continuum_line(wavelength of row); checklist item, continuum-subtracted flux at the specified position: -0.74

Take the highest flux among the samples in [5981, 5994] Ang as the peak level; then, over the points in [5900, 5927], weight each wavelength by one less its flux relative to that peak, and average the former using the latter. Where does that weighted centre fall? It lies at 5913.7 Ang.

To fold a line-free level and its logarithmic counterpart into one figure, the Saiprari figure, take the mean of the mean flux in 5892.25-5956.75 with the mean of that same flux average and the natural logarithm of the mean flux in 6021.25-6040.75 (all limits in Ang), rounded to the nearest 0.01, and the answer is 4.60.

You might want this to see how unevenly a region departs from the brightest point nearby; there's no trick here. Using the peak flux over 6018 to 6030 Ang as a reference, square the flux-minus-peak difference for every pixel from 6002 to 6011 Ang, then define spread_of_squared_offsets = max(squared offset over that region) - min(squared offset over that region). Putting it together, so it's 0.44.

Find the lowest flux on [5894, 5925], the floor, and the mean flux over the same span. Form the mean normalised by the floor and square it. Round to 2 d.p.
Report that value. 1.34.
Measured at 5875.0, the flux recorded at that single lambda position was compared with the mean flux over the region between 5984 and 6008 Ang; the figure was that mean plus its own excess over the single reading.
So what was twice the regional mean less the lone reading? 5.86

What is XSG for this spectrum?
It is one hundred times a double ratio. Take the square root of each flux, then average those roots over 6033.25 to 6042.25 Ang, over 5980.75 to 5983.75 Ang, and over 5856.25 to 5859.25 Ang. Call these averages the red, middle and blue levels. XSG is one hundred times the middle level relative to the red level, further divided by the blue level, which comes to 40.2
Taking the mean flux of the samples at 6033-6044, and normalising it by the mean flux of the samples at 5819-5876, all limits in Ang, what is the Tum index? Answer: 1.08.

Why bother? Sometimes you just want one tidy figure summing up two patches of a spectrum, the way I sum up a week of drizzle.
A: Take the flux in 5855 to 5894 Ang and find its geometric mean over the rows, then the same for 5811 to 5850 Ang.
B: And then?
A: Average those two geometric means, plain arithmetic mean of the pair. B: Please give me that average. 5.54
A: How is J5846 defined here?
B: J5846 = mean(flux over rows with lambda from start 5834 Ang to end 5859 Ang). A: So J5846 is 5.81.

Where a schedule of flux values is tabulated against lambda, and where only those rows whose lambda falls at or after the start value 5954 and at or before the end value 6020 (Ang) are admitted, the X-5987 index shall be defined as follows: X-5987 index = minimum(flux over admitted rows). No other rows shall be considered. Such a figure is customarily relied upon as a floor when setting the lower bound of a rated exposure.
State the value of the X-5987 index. 5.31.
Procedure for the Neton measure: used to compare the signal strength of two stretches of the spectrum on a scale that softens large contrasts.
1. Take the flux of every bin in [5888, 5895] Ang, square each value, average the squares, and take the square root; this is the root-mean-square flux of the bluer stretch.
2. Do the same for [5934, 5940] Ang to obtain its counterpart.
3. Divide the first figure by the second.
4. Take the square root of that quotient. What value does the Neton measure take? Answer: 0.91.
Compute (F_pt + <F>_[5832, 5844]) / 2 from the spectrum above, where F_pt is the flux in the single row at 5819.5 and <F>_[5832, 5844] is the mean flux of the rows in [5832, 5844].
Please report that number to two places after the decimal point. 5.80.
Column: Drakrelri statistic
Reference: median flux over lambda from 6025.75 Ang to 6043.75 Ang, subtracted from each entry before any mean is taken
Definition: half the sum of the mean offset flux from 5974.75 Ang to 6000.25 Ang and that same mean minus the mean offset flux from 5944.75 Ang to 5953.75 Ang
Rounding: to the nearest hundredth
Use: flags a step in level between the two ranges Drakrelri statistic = -0.34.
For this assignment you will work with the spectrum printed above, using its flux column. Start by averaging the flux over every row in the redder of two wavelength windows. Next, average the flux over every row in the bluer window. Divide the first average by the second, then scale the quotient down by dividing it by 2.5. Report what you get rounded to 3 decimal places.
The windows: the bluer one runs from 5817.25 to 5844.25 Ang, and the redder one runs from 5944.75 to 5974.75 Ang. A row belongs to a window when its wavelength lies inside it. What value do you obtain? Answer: 0.391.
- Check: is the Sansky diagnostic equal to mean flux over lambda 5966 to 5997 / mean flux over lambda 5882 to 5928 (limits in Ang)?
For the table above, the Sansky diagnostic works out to 1.06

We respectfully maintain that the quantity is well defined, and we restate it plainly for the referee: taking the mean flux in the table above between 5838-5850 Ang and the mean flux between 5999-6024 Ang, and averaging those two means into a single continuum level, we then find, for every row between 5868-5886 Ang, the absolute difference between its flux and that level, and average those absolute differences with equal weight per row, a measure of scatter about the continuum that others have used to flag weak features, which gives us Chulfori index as 0.5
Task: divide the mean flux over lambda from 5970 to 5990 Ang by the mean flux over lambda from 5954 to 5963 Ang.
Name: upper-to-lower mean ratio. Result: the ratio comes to 1.03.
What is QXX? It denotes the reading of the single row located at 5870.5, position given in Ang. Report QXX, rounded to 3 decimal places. 5.465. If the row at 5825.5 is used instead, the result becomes 5.764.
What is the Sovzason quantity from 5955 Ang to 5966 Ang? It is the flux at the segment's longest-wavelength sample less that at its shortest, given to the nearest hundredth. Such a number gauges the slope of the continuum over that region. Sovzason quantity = 0.20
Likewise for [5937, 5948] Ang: 0.20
